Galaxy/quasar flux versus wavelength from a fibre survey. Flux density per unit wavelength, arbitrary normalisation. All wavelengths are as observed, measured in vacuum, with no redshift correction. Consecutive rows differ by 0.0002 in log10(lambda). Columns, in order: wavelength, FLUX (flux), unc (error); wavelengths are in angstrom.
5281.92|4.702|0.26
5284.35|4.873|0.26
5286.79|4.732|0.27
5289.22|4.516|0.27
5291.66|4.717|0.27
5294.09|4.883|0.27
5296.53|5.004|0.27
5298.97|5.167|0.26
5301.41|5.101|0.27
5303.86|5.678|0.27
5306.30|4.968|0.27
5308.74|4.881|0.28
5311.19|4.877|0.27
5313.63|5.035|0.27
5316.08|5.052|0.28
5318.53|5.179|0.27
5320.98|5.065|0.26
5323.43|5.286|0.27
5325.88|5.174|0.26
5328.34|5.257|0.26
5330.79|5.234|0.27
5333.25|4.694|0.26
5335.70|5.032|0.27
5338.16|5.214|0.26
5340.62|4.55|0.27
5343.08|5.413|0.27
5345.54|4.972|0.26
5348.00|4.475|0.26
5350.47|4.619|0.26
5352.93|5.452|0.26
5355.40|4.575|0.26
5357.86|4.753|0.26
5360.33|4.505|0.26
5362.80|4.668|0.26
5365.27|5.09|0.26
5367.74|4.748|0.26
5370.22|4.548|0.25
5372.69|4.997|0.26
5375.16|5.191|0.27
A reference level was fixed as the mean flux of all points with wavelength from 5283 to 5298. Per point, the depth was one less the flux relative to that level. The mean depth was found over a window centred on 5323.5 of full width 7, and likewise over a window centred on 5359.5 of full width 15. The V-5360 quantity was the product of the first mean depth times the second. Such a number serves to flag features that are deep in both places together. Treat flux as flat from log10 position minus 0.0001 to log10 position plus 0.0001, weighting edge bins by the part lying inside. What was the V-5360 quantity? 0.001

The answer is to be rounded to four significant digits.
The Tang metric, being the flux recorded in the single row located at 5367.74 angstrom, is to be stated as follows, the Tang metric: 4.748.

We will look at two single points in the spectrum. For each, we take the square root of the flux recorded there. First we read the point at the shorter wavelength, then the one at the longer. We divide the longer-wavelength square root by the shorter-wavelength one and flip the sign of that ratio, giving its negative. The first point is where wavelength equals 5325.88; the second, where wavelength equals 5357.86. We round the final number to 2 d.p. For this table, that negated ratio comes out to -0.96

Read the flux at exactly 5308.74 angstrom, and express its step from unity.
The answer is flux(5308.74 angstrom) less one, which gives 3.9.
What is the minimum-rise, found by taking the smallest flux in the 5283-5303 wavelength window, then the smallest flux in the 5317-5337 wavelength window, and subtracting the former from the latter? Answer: 0.2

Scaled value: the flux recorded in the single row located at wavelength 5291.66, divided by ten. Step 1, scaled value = 0.47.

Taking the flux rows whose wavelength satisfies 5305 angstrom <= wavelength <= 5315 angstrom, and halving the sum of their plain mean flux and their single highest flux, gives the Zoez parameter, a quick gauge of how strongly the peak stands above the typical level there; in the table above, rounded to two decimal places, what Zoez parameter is 4.99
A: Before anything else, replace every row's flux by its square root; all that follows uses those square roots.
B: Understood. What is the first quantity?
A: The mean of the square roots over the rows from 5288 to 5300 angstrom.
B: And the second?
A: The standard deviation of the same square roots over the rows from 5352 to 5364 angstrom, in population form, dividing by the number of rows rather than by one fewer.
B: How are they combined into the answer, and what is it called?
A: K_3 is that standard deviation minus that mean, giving -2.127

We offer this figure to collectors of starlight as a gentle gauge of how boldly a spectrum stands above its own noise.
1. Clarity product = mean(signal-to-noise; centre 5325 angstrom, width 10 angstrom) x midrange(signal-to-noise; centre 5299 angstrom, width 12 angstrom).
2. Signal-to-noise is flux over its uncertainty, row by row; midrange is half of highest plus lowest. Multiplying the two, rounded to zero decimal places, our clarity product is 387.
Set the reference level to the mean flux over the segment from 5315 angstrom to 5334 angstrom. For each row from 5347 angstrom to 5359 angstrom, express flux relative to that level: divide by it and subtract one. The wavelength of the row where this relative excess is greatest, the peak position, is 5352.93 angstrom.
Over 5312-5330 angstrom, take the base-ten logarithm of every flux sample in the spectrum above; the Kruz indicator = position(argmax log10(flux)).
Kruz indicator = 5323.43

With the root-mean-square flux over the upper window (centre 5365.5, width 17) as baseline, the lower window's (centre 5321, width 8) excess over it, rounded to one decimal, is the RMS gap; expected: 0.4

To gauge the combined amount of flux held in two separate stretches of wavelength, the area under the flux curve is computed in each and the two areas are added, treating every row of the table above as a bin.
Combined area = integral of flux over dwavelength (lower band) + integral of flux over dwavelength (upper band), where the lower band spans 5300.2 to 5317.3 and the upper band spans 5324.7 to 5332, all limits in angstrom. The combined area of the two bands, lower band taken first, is 125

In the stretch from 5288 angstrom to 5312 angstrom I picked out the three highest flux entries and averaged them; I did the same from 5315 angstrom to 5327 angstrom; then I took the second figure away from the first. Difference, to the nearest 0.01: 0.10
